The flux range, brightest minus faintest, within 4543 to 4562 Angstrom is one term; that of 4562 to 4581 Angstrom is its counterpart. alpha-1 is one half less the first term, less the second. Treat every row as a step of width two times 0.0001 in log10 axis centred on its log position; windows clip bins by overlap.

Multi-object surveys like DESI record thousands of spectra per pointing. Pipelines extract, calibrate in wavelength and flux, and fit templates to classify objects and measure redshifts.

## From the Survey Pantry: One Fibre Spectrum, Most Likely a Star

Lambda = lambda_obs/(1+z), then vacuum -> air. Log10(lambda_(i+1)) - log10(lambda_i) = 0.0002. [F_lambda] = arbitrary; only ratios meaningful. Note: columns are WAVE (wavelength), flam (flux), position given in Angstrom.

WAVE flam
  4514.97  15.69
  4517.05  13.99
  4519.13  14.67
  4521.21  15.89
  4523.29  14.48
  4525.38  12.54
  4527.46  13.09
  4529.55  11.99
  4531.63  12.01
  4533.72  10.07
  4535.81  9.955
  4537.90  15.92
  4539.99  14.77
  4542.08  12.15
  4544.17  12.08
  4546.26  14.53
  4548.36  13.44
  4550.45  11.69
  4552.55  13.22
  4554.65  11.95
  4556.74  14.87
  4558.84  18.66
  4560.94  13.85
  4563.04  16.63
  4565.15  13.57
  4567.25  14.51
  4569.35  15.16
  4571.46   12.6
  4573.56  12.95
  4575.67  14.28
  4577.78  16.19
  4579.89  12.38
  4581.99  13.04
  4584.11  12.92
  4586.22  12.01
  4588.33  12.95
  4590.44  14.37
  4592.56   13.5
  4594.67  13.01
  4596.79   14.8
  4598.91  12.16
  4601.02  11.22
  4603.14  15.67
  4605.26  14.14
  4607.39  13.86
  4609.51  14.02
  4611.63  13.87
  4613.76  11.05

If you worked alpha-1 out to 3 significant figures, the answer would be -10.7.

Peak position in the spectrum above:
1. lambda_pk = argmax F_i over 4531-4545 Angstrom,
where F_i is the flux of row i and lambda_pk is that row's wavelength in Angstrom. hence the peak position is 4537.90 Angstrom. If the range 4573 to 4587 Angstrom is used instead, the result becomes 4577.78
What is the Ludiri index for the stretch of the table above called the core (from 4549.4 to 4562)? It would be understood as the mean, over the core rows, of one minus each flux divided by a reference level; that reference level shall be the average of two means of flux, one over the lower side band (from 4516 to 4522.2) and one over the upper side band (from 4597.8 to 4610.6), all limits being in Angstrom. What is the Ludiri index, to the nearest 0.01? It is 0.01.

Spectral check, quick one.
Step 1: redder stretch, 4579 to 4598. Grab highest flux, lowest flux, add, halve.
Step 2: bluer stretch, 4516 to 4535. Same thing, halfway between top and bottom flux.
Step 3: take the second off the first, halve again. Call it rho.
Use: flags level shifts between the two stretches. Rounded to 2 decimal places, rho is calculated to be 0.21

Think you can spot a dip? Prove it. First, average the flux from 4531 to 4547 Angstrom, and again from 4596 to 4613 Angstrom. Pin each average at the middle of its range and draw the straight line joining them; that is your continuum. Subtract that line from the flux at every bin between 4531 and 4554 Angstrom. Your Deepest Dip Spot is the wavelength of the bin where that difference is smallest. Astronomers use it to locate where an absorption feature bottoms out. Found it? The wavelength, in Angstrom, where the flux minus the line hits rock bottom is 4535.81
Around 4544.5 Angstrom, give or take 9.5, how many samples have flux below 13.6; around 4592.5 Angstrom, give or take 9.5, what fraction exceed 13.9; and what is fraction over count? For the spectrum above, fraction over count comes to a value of 0.04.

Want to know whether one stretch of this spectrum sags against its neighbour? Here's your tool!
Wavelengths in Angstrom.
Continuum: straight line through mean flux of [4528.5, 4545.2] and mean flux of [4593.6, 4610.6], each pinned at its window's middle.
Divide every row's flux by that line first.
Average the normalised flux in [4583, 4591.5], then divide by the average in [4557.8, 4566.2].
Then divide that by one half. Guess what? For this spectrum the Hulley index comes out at 1.61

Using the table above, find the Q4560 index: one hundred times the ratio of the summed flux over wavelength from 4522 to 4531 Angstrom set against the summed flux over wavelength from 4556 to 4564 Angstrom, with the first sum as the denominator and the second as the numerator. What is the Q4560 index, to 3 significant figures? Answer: 123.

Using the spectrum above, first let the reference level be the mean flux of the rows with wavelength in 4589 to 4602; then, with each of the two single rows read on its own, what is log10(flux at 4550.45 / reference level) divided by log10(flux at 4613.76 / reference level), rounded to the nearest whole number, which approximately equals 1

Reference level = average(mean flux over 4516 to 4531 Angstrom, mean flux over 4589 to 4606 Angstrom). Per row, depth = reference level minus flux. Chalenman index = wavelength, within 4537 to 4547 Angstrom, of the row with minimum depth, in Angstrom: 4537.90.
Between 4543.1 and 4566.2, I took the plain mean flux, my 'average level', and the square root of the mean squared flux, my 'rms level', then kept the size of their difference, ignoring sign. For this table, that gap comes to 0.14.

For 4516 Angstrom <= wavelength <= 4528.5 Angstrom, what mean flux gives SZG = 14.1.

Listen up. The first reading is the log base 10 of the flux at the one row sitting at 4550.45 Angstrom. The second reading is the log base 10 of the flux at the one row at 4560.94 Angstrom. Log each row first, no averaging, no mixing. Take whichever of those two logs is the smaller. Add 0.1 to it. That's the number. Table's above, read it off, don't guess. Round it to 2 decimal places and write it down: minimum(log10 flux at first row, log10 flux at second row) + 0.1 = 1.17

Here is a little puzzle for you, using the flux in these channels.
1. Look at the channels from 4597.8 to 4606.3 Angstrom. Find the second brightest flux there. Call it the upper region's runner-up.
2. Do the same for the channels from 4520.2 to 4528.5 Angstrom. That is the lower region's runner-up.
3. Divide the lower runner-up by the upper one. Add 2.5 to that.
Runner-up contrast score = 3.52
